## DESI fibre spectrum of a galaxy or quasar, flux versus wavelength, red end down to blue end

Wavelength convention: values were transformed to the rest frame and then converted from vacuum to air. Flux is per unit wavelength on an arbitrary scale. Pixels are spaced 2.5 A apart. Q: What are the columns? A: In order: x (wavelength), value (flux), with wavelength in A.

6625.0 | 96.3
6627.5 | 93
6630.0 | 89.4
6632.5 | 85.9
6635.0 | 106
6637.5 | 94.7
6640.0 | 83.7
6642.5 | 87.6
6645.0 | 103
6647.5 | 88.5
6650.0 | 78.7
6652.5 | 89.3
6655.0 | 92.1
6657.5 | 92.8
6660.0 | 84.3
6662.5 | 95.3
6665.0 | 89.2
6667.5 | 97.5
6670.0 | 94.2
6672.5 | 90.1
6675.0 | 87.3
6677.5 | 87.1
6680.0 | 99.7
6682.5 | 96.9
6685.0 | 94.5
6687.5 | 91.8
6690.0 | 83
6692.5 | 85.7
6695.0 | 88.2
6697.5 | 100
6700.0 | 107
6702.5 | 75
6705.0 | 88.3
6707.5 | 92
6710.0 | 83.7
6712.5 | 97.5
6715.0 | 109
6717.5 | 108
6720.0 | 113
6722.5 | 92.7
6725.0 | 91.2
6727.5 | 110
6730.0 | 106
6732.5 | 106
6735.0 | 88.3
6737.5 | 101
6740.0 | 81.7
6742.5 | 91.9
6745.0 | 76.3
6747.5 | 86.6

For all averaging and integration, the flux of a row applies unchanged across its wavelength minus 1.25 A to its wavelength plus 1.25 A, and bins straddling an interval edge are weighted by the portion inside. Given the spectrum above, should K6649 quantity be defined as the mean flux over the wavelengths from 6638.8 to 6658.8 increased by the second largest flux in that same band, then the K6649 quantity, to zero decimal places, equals 182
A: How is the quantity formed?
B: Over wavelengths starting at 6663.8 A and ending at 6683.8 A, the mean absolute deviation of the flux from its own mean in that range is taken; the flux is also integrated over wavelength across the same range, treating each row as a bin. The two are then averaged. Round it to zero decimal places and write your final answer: 930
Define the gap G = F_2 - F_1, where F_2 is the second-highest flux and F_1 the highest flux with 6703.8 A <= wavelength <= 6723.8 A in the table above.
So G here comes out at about -4.0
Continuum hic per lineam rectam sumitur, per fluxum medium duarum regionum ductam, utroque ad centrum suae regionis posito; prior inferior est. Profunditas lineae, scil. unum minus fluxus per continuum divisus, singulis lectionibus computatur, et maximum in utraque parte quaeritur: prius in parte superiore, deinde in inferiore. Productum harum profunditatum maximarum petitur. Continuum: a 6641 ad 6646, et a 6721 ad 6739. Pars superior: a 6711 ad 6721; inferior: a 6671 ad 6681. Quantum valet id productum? 0.001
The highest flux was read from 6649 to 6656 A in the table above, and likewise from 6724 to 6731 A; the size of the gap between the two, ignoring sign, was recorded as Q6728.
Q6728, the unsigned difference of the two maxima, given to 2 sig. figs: 18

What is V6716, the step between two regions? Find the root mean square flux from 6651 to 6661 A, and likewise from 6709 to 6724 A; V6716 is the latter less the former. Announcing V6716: 11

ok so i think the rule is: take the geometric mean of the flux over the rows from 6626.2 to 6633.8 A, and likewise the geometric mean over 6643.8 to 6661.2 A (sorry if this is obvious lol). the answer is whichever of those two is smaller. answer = 89.4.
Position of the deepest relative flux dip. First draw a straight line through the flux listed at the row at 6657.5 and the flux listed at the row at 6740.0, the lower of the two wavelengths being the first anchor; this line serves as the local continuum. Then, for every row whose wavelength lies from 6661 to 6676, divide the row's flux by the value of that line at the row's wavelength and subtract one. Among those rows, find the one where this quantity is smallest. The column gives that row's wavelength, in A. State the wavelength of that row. 6675.0 A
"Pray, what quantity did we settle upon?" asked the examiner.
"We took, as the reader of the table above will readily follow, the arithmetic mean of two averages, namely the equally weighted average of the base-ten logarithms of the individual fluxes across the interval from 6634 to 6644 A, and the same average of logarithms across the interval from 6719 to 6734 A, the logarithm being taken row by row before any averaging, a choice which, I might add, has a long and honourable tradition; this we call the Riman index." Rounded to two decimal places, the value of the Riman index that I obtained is 1.99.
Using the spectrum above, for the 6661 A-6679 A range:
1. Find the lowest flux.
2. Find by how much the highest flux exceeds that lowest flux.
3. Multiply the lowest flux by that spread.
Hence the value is 906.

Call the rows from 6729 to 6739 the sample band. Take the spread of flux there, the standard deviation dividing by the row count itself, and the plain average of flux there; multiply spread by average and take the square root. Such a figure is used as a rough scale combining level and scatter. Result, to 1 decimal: 26.9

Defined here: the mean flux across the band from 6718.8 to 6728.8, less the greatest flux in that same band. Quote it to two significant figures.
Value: -11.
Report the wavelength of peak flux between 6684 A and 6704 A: 6700.0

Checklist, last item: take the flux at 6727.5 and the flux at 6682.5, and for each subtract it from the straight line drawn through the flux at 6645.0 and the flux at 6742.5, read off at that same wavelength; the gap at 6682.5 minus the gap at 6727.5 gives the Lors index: 18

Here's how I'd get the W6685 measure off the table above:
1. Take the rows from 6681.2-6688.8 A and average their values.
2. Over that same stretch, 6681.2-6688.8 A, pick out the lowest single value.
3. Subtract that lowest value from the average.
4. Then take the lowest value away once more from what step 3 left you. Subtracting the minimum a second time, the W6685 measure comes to -89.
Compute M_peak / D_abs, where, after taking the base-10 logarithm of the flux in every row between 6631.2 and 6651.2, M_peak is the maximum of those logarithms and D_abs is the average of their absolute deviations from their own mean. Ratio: 57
